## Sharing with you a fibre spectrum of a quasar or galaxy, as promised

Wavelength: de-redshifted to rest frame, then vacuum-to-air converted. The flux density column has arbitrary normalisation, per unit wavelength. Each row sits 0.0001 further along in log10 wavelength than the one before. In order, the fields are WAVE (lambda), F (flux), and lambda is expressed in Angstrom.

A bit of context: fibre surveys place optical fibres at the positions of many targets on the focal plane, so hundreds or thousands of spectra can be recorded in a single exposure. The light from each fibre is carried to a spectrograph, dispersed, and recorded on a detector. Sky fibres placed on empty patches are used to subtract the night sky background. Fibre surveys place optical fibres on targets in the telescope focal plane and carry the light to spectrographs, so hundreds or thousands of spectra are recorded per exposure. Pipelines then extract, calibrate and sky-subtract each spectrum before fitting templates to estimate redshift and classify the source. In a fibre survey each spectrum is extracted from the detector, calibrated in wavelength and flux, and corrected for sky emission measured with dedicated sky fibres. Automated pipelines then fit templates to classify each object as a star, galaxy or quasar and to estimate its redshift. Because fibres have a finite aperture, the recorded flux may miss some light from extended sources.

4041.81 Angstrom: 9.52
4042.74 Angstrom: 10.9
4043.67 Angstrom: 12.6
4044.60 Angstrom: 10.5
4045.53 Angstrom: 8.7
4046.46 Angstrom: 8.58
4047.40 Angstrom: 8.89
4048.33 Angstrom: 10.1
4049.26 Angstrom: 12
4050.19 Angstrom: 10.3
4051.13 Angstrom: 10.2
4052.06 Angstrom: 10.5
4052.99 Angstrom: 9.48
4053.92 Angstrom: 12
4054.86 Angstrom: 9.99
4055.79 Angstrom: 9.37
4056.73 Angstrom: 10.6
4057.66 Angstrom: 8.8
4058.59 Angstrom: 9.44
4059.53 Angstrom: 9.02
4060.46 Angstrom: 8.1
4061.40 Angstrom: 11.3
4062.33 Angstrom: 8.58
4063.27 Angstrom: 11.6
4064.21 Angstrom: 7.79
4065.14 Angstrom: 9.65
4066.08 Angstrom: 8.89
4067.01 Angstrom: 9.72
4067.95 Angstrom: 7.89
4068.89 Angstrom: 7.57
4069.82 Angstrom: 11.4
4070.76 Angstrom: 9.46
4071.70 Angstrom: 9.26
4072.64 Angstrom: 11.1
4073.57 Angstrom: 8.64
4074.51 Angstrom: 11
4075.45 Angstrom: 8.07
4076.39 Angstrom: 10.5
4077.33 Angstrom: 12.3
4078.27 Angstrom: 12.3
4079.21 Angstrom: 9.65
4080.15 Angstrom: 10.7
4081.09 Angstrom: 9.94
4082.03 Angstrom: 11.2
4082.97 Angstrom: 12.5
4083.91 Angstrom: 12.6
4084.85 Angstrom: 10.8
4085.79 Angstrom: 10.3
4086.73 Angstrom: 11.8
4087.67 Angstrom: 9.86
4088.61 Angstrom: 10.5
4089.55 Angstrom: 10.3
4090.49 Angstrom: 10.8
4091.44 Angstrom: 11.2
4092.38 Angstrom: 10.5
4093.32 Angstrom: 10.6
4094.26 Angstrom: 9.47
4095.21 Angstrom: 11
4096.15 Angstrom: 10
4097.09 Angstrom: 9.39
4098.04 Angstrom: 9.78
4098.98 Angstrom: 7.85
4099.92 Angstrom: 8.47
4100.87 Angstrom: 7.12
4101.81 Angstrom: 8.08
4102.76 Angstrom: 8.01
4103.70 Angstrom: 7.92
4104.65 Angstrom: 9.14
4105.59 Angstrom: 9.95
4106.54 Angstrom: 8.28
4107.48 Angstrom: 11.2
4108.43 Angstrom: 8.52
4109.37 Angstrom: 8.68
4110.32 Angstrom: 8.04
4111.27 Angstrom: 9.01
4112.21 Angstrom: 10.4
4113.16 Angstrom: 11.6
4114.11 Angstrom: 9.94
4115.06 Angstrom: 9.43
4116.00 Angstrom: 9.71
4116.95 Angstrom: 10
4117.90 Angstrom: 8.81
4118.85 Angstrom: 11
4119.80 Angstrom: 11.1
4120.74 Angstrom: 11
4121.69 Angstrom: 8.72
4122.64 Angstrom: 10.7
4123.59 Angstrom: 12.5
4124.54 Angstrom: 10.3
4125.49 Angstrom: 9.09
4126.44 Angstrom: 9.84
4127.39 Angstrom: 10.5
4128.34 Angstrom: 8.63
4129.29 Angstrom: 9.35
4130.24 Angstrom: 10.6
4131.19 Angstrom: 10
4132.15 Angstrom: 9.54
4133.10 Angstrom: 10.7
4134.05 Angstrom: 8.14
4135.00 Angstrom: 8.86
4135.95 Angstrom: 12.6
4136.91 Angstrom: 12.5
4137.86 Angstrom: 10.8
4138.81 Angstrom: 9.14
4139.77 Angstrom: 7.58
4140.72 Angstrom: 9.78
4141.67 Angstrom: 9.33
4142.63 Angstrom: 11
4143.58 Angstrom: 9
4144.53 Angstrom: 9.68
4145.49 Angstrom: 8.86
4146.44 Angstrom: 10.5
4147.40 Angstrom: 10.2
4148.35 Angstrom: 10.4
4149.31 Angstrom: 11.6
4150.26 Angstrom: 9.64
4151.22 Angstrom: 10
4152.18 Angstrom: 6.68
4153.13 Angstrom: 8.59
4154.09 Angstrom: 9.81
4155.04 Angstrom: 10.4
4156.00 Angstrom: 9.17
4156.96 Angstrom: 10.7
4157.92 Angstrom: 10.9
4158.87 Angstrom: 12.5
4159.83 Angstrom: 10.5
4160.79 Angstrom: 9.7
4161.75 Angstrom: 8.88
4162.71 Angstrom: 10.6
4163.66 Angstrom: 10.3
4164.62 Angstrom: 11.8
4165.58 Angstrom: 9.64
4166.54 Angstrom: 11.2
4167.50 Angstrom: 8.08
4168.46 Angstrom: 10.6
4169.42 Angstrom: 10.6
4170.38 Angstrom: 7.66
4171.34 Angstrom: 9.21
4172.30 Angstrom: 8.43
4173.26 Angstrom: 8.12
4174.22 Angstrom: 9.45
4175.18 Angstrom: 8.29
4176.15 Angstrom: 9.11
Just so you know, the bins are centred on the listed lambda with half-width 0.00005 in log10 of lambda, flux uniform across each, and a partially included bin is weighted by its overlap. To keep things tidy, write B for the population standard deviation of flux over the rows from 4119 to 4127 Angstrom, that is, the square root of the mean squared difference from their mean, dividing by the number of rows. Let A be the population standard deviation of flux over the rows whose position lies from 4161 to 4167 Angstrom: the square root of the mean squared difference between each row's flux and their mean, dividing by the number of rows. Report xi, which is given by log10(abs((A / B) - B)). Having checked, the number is -0.55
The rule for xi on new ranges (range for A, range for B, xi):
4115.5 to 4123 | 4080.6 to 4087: -1.92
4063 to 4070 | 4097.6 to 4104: 0.08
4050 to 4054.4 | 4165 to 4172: -0.24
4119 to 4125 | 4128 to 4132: -0.10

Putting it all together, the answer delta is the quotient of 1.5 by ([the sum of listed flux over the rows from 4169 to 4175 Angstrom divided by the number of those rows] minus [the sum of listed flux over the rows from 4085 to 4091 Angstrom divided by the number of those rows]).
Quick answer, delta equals -0.9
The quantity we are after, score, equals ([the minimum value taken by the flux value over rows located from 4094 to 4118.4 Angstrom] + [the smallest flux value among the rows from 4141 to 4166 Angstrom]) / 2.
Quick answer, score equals 6.9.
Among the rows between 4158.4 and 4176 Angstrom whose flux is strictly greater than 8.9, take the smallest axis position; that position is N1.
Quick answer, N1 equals 4158.87 Angstrom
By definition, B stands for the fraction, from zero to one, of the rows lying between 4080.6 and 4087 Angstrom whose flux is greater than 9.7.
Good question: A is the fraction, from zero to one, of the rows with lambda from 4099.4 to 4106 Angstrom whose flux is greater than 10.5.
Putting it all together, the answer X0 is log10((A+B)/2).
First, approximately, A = 0.00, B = 1.0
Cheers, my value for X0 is -0.30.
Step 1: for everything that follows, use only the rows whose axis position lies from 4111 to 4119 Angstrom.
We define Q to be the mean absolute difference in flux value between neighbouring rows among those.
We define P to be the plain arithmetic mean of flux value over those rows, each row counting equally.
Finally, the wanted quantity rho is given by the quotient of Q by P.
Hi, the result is 0.11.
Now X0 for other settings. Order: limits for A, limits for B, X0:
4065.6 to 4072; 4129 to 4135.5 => -0.54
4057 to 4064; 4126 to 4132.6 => -0.37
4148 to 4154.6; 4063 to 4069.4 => -0.67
